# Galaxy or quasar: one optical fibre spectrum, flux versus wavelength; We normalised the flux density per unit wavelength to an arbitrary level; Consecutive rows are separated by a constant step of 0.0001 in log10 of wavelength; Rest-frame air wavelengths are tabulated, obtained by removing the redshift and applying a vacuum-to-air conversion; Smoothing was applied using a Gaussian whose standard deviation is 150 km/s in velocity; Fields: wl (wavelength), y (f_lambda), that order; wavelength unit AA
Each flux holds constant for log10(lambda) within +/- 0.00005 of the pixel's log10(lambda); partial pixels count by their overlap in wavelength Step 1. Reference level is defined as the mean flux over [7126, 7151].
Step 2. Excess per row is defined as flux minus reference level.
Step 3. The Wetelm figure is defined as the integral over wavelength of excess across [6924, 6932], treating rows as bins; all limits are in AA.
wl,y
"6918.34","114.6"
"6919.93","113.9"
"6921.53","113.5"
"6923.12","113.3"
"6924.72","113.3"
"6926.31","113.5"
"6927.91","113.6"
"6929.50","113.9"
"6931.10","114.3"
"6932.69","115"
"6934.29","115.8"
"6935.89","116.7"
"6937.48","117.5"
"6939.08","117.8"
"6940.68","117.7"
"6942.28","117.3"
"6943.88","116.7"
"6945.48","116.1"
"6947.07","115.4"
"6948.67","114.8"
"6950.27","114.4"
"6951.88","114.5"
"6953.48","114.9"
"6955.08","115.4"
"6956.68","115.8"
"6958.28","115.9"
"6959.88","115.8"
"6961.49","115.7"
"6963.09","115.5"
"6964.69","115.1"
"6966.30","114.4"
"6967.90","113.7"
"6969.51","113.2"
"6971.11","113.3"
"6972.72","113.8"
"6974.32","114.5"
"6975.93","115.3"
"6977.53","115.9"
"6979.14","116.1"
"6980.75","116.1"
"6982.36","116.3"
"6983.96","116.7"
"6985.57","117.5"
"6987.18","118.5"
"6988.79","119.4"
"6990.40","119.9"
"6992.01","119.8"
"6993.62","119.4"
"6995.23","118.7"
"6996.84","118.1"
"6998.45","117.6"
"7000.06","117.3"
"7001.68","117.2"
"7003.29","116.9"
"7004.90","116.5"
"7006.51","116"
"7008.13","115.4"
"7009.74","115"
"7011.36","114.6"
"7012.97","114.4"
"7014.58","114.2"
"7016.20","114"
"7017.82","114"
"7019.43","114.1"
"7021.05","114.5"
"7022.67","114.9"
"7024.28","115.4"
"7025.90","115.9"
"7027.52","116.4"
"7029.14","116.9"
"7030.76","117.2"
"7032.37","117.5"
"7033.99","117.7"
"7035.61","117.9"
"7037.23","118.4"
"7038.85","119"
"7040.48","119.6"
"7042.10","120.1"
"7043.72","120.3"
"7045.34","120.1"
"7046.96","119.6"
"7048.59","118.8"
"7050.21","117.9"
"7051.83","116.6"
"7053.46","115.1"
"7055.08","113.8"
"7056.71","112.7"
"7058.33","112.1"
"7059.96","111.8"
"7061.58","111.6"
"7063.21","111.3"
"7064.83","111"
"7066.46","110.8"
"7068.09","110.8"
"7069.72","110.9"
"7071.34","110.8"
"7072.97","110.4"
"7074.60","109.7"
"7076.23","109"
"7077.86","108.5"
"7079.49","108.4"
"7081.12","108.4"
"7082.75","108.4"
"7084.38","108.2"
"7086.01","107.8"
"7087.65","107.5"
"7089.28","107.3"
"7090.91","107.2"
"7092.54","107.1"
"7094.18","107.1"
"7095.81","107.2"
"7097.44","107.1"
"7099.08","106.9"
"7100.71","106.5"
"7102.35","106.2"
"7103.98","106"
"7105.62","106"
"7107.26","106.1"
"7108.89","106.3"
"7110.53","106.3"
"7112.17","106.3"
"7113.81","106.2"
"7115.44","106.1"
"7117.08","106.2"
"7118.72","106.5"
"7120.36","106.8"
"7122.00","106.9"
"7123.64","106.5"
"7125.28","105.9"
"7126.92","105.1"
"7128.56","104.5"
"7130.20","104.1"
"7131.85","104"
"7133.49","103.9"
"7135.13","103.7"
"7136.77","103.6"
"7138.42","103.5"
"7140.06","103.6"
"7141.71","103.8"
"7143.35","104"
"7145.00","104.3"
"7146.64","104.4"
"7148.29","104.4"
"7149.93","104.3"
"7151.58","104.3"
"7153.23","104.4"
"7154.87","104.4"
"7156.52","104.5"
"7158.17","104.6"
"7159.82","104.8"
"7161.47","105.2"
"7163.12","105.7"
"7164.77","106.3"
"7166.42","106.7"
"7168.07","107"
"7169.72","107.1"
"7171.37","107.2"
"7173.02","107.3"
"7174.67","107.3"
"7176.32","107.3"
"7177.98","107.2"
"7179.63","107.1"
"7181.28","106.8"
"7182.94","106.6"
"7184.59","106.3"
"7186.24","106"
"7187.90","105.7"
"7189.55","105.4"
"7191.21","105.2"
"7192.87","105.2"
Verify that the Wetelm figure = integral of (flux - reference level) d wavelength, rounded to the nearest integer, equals 77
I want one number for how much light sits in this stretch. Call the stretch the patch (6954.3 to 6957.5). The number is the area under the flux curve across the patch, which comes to 370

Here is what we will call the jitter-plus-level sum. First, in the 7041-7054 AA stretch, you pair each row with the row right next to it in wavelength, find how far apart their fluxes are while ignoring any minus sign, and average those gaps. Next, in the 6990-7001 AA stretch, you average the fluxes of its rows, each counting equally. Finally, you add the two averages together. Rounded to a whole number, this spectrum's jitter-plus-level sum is 119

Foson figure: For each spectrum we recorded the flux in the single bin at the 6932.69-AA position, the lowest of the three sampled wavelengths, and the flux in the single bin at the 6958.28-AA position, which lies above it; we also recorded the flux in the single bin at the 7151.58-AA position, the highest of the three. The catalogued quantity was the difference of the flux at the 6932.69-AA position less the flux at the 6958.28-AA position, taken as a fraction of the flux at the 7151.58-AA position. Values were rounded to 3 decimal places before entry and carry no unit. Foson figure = -0.009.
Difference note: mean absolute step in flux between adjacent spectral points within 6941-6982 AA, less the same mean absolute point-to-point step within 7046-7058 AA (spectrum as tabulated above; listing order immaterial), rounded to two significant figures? -0.73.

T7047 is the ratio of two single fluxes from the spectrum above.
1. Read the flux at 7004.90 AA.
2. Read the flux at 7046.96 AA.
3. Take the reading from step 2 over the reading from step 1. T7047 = 1.03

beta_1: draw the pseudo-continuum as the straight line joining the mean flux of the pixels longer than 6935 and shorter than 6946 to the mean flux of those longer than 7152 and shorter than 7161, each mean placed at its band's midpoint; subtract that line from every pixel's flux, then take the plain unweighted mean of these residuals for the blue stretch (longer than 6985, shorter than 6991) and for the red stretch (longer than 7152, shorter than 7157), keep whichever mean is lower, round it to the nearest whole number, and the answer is 0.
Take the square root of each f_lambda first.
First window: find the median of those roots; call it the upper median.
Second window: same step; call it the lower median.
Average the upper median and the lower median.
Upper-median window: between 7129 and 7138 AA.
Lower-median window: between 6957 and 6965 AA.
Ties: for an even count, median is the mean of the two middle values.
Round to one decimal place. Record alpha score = 10.5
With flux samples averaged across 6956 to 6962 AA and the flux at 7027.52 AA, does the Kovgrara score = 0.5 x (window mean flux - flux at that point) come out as 0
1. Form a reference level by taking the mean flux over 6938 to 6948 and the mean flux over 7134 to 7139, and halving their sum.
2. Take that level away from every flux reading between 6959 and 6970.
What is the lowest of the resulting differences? 3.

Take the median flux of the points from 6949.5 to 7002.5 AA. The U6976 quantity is 116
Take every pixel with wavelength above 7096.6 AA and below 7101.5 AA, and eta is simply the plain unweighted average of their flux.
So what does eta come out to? 107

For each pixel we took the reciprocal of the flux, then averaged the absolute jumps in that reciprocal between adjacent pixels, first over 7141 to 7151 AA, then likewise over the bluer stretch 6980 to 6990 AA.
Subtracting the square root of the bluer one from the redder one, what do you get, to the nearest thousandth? -0.007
